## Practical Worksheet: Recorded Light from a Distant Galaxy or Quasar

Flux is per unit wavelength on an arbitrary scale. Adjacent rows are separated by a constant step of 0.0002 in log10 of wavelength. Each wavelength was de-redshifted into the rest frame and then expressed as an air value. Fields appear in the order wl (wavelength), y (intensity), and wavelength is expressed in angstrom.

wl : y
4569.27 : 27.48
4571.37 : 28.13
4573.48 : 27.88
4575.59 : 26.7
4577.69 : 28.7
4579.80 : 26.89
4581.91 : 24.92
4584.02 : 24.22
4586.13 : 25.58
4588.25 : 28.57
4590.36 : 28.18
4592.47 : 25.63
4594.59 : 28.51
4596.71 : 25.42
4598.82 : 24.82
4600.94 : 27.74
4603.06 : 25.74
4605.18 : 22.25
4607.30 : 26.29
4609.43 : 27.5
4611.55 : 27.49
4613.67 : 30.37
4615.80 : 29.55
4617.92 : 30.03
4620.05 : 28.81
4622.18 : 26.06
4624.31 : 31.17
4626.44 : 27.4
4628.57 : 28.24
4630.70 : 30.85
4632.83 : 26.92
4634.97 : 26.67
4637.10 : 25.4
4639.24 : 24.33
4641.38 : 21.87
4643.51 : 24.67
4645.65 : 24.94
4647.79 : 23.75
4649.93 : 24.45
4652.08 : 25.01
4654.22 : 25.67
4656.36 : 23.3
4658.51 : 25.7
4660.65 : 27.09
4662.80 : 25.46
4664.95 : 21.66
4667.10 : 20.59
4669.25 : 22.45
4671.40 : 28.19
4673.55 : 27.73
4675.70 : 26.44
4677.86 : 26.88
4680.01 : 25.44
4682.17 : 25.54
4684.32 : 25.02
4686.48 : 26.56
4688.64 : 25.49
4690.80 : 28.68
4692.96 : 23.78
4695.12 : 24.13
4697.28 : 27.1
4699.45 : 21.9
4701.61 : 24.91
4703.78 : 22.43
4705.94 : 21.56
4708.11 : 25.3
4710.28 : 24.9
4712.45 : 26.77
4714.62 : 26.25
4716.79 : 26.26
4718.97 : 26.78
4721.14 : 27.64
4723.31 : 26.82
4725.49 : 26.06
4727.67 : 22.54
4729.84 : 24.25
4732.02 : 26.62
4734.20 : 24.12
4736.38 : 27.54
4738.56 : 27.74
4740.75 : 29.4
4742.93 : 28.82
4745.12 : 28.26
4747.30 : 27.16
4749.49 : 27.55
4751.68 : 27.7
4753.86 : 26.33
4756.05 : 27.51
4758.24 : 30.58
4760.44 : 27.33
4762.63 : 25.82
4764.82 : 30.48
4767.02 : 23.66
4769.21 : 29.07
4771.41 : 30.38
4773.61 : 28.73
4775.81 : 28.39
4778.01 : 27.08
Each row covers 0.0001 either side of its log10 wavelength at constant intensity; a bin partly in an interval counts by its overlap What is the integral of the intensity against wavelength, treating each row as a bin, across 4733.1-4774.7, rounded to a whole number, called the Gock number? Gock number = 1156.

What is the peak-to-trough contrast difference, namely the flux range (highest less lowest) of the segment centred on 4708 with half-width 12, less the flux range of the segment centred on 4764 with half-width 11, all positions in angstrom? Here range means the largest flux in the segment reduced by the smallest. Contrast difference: -1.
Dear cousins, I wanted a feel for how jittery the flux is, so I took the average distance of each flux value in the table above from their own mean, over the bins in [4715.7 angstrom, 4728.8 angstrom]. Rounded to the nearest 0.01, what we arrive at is 1.16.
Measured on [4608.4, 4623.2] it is 1.31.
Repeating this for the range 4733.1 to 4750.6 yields 0.98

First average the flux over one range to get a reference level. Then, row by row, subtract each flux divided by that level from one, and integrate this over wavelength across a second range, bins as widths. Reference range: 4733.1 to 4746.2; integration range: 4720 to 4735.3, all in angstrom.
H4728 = 1.2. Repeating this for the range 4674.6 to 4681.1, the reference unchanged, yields 0.3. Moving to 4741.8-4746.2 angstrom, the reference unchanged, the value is -0.1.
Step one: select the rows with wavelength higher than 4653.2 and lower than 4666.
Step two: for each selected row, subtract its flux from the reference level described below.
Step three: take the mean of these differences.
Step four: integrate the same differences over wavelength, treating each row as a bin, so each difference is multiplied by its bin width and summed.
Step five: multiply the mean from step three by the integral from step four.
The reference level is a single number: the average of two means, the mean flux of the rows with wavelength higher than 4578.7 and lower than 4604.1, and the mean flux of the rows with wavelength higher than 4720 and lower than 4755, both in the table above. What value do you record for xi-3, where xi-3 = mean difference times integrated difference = 40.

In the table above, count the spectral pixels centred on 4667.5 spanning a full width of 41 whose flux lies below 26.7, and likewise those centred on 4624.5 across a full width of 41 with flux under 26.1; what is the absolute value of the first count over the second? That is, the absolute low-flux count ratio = 2.5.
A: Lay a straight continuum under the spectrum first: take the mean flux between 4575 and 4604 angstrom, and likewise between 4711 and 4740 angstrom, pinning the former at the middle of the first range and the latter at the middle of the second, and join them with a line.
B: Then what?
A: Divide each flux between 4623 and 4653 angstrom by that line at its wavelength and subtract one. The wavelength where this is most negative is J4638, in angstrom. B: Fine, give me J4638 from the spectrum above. 4641.38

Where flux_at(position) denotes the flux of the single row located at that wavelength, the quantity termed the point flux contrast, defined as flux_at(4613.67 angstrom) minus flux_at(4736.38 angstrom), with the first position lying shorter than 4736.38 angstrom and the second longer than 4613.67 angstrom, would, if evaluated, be 3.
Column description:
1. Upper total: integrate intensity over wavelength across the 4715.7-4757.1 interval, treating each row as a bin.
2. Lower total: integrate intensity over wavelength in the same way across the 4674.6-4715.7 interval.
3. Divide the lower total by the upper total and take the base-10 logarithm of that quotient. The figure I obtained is -0.030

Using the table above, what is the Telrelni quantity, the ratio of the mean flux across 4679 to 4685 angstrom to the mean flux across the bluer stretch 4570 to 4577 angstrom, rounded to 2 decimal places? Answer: 0.92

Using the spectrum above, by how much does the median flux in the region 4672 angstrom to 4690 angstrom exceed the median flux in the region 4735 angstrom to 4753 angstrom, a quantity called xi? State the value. -1.7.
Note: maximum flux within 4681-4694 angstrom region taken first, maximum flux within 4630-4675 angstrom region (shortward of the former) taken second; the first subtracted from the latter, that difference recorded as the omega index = 2.2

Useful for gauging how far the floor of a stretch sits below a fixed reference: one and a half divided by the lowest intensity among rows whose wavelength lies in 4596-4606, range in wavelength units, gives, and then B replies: 0.067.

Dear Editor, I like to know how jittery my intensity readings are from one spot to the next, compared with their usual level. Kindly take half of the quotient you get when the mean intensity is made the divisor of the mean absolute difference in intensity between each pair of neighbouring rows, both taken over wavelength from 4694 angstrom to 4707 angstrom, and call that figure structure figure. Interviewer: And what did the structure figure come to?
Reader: 0.061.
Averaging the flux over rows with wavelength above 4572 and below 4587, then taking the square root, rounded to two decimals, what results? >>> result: 5.14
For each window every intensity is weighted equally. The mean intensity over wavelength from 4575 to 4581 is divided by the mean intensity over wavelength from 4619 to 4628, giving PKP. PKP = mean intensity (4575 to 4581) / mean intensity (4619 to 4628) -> 0.97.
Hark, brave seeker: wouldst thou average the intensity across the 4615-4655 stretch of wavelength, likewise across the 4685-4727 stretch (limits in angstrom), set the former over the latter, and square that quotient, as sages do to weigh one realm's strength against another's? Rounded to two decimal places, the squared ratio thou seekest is 1.10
